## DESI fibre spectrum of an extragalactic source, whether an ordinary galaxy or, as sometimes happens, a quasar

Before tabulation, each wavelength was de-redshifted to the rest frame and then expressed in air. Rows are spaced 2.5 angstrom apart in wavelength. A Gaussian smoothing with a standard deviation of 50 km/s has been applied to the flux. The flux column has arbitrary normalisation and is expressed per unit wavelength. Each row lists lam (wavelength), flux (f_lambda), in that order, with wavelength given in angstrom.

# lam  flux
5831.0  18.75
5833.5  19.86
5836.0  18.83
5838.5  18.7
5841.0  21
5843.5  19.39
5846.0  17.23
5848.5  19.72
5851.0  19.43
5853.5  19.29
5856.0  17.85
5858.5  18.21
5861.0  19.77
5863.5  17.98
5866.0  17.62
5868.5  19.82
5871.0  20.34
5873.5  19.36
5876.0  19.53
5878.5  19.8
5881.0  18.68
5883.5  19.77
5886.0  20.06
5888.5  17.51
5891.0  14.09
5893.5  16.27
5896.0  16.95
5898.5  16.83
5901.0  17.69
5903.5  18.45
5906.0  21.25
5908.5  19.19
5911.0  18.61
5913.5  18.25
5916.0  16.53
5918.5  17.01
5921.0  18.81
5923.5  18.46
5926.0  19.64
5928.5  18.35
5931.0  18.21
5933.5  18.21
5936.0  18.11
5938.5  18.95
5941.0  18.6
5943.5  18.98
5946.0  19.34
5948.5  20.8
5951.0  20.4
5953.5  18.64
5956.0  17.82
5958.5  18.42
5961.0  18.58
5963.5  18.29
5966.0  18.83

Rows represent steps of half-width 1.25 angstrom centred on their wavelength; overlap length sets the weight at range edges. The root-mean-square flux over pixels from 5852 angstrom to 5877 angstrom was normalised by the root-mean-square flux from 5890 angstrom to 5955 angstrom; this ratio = 1.03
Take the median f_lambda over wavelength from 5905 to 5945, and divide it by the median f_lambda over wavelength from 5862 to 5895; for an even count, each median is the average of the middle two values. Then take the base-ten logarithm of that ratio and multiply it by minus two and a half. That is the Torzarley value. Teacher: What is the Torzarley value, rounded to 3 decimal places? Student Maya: 0.048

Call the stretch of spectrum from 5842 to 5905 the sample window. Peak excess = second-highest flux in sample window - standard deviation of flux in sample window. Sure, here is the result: 18.6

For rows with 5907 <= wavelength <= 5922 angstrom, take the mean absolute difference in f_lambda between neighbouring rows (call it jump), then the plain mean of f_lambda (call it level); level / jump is 18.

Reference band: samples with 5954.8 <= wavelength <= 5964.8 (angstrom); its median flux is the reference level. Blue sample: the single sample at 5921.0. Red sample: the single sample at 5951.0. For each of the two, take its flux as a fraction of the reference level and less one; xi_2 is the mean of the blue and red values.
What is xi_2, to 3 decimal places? 0.068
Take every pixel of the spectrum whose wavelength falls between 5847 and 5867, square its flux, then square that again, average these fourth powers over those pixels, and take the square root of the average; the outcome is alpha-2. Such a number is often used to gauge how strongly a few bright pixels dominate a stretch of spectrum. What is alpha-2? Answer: 353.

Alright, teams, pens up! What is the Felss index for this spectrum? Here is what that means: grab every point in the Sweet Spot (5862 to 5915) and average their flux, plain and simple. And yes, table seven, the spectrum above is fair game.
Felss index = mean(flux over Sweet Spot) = 18.48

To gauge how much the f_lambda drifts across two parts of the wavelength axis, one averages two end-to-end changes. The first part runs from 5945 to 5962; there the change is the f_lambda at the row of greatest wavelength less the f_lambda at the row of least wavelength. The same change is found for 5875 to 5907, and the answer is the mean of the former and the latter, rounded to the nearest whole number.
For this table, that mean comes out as 0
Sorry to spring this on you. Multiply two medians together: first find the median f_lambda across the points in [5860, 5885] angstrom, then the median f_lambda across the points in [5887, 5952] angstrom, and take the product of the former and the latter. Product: 362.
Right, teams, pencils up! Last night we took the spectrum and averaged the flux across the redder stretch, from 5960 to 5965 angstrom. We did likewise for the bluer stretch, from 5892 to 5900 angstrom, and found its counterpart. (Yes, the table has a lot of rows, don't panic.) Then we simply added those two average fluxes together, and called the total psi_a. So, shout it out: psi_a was 35.1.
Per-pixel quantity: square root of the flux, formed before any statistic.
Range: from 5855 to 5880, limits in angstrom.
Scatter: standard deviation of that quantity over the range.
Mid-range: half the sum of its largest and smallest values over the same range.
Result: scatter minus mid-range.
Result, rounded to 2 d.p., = -4.24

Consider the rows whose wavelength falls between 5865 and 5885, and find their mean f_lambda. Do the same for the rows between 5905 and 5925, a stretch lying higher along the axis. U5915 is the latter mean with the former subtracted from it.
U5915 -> -0.9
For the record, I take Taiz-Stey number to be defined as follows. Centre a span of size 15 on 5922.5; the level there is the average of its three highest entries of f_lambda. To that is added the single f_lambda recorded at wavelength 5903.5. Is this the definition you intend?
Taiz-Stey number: 37.4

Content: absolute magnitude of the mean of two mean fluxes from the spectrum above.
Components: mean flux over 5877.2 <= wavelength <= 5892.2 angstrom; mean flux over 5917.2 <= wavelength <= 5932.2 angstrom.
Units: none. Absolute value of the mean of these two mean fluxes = 18.4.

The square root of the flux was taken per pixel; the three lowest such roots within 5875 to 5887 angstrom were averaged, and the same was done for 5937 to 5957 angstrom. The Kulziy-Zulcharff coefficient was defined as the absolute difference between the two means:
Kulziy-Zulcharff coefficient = 0.11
